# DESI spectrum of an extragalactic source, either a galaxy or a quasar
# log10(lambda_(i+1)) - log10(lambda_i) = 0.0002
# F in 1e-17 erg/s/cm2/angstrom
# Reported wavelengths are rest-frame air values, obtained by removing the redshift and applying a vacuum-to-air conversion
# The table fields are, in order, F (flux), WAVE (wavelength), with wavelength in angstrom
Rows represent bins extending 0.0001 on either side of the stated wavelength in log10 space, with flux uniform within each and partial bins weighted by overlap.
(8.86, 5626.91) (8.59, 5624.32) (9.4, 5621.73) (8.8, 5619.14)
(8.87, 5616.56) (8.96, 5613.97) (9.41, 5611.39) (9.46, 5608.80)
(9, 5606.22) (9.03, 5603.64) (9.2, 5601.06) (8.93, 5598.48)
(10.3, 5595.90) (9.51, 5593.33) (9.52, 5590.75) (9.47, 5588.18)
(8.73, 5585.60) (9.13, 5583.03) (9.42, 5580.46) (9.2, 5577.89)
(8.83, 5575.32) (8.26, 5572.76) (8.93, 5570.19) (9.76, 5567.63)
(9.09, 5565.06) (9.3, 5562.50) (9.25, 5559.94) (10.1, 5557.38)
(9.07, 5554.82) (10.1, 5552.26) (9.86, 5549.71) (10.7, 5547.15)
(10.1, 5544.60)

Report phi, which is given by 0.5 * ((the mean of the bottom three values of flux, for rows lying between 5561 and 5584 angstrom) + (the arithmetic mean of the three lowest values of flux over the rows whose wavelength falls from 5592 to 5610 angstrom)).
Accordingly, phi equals 8.83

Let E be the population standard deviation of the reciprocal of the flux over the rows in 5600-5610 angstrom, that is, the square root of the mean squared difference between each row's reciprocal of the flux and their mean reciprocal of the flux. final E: 0.0021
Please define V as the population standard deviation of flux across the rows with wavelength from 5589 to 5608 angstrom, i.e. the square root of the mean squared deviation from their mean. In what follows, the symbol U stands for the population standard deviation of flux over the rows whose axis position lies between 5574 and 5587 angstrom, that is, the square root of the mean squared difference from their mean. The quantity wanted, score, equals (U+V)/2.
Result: 0.348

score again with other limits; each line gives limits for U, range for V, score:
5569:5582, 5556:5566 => 0.392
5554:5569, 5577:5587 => 0.313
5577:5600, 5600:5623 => 0.329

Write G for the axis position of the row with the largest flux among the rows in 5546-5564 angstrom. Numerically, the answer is 5547.15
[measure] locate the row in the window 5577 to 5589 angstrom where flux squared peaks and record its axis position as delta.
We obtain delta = 5588.18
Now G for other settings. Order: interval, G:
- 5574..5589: 5588.18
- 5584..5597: 5595.90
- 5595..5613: 5595.90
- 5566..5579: 5567.63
